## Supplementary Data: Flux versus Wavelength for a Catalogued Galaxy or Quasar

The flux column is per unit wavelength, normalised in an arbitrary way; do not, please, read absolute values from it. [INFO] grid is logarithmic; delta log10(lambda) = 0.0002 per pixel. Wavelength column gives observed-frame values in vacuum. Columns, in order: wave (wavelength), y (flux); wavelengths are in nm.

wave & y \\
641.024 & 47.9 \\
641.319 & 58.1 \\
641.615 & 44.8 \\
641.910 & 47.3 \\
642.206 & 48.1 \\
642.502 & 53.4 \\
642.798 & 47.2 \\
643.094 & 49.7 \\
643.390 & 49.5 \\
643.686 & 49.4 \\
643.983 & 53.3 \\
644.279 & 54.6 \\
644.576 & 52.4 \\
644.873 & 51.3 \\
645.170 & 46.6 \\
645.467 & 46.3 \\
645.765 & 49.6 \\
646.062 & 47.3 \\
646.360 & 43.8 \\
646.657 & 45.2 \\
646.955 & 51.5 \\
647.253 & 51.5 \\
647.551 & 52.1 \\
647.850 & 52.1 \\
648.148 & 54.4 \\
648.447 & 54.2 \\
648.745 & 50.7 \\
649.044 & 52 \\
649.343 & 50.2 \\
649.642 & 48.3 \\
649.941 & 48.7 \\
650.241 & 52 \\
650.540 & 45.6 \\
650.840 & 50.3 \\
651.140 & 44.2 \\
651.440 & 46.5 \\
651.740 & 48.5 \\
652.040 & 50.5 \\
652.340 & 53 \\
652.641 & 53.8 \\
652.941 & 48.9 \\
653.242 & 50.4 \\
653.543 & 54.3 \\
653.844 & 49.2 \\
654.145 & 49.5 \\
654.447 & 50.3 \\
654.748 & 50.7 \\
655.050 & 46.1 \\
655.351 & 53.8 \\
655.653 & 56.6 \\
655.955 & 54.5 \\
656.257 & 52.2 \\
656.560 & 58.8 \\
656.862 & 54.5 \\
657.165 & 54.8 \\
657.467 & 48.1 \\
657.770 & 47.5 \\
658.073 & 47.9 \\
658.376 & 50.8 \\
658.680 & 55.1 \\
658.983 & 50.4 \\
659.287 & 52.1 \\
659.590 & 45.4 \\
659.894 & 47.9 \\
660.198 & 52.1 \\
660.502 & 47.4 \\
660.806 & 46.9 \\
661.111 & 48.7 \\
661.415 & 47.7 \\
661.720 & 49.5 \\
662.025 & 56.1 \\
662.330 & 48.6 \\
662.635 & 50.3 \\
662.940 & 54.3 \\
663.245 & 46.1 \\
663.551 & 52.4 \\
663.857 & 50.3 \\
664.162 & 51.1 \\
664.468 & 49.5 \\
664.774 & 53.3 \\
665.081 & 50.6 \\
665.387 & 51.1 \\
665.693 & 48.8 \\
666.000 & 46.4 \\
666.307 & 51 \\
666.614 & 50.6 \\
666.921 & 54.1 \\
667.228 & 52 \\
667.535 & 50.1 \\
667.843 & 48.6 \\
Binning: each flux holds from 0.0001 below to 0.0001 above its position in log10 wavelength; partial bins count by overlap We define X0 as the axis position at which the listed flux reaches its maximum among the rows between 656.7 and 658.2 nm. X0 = 657.165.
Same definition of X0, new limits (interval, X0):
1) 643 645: 644.279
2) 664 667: 666.921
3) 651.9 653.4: 652.641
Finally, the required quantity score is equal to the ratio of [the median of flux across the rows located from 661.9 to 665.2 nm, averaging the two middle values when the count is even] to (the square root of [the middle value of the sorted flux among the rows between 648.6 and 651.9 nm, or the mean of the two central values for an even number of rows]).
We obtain 7.25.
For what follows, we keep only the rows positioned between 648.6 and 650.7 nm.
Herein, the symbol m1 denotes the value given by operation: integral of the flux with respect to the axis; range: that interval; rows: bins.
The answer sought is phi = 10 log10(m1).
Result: 20.2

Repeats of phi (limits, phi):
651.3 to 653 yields 19.3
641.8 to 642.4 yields 14.6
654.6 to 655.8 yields 17.9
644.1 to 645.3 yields 17.9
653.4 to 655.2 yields 19.5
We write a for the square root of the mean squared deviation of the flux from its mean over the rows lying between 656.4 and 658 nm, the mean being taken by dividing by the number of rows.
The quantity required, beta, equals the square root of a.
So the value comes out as 2.08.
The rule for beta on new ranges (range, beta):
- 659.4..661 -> 1.50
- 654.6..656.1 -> 1.91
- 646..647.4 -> 1.78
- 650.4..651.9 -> 1.47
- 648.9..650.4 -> 1.25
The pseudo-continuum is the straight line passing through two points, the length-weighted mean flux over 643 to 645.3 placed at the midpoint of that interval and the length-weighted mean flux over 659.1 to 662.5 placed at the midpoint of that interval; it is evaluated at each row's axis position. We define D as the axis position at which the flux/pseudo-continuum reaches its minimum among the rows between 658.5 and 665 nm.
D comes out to 659.590 nm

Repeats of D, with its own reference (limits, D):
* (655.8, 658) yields 657.770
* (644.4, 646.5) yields 646.360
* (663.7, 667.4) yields 666.000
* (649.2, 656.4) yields 651.140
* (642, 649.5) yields 646.360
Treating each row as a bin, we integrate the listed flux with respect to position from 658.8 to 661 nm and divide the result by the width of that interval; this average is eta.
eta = 49.0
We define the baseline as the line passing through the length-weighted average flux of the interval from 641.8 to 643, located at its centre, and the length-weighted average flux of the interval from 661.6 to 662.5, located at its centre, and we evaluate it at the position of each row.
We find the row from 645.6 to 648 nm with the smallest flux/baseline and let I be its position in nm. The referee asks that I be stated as 646.360 nm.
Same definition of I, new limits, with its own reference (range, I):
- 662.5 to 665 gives 663.245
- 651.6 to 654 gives 651.740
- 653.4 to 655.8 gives 655.050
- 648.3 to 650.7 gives 650.540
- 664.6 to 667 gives 666.000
